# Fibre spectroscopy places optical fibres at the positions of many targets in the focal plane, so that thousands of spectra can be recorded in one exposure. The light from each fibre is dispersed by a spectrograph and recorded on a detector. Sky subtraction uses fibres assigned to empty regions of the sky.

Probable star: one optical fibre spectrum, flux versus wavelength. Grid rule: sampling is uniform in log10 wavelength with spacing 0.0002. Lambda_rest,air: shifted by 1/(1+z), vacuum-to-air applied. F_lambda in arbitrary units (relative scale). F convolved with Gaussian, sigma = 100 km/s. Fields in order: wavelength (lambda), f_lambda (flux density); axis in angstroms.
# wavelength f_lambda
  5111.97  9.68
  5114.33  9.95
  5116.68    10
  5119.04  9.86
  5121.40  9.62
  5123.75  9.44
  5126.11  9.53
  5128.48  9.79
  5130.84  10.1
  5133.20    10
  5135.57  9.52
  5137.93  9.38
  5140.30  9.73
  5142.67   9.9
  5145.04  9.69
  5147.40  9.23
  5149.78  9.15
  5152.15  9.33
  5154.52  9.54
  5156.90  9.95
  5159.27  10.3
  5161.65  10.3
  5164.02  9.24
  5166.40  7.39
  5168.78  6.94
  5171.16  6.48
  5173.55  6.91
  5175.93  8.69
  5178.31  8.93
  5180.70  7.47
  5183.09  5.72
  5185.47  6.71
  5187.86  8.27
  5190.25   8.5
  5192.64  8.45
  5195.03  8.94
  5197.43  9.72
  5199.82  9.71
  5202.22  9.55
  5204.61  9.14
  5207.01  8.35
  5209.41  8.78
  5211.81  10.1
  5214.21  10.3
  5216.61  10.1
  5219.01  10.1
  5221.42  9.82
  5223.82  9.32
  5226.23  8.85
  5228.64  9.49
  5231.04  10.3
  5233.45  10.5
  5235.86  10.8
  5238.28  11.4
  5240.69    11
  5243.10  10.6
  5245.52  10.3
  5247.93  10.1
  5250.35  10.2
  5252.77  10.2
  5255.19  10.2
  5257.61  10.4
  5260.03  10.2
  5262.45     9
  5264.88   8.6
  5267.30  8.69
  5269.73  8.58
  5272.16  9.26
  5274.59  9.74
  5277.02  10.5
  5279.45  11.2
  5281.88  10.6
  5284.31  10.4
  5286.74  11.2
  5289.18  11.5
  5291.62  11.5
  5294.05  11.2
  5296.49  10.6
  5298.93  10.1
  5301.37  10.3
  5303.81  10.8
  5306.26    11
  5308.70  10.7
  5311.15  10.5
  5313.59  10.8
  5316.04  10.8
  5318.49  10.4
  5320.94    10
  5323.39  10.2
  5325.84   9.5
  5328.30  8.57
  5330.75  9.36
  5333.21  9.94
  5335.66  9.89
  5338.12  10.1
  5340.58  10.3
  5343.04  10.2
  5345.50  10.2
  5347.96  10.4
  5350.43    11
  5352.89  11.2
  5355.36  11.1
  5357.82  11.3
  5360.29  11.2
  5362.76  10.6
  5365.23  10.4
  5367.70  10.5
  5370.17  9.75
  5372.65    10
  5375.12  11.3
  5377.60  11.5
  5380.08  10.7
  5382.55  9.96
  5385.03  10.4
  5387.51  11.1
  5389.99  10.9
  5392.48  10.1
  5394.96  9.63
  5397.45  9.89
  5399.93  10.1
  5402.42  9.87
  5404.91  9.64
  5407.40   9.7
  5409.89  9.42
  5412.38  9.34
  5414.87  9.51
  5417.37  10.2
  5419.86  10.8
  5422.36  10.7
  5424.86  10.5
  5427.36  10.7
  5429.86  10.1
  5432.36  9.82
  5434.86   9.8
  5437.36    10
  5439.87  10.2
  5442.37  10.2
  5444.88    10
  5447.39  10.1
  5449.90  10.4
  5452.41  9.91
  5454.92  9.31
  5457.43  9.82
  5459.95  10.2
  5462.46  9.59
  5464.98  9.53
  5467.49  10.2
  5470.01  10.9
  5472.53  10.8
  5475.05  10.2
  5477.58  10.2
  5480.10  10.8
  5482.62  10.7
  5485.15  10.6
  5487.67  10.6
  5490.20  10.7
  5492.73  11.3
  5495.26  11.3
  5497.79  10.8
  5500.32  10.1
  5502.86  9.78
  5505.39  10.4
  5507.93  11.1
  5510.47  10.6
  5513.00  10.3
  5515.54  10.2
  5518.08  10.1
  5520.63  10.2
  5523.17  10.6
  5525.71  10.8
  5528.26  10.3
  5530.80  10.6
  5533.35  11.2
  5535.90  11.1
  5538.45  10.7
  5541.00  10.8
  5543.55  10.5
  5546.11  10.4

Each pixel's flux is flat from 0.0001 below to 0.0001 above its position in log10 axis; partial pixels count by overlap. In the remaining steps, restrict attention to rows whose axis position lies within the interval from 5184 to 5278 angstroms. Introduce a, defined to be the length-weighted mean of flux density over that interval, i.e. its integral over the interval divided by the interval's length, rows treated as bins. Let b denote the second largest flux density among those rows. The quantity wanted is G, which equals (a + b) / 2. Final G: 10.3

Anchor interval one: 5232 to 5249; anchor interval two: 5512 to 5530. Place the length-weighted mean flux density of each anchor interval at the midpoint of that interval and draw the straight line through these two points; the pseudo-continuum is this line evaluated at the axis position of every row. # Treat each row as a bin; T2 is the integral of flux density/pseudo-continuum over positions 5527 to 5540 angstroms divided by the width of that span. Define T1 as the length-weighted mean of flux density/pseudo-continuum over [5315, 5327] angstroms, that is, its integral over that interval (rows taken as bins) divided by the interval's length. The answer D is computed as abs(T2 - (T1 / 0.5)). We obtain 0.88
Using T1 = 0.96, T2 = 1.04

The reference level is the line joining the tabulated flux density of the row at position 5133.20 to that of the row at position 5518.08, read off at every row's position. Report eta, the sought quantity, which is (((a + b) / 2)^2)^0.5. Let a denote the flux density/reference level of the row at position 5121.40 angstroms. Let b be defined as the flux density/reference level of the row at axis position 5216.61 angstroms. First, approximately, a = 0.96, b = 1.008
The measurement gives 0.99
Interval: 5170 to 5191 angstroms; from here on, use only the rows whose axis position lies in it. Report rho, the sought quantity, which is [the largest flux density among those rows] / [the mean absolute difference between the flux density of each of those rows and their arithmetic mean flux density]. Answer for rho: 9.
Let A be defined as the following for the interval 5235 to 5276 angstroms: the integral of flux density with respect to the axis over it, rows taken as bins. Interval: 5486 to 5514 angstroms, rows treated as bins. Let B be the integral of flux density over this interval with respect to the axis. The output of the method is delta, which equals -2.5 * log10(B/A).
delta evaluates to 0.34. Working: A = 408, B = 298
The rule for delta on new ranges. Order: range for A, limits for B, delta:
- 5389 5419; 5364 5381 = 0.54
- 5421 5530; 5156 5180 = 1.86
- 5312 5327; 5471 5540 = -1.69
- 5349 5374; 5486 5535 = -0.72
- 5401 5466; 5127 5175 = 0.42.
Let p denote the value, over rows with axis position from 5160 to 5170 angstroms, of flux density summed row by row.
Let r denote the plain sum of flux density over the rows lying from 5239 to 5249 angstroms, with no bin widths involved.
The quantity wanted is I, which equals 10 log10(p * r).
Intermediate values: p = 34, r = 42.0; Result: 31.5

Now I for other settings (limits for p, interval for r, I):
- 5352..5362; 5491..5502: 32.9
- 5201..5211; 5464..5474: 31.7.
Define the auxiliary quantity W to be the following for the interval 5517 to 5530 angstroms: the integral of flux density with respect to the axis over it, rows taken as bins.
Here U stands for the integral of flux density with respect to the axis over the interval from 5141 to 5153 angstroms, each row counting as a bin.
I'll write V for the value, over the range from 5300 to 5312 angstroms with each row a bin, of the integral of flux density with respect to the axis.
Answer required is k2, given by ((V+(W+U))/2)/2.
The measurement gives 94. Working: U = 114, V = 128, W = 135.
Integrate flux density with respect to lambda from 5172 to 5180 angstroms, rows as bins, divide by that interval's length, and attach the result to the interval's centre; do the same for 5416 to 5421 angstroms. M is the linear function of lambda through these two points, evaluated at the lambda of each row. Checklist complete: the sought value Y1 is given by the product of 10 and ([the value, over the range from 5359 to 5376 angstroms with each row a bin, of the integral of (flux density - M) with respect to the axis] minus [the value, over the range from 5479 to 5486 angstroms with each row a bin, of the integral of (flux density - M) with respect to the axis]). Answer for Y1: 124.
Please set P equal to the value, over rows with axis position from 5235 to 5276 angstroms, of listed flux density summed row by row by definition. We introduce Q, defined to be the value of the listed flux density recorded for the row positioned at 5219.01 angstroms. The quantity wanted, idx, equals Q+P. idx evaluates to 179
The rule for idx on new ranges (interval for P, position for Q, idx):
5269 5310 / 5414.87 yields 189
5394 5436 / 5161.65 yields 180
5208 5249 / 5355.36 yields 183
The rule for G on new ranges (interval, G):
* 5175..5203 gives 9.0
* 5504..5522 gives 10.5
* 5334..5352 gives 10.4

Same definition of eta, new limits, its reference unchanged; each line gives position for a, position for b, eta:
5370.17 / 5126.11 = 0.96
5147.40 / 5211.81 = 0.97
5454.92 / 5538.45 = 0.99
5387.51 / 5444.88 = 1.05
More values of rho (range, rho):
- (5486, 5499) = 39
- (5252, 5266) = 16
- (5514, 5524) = 65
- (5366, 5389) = 23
